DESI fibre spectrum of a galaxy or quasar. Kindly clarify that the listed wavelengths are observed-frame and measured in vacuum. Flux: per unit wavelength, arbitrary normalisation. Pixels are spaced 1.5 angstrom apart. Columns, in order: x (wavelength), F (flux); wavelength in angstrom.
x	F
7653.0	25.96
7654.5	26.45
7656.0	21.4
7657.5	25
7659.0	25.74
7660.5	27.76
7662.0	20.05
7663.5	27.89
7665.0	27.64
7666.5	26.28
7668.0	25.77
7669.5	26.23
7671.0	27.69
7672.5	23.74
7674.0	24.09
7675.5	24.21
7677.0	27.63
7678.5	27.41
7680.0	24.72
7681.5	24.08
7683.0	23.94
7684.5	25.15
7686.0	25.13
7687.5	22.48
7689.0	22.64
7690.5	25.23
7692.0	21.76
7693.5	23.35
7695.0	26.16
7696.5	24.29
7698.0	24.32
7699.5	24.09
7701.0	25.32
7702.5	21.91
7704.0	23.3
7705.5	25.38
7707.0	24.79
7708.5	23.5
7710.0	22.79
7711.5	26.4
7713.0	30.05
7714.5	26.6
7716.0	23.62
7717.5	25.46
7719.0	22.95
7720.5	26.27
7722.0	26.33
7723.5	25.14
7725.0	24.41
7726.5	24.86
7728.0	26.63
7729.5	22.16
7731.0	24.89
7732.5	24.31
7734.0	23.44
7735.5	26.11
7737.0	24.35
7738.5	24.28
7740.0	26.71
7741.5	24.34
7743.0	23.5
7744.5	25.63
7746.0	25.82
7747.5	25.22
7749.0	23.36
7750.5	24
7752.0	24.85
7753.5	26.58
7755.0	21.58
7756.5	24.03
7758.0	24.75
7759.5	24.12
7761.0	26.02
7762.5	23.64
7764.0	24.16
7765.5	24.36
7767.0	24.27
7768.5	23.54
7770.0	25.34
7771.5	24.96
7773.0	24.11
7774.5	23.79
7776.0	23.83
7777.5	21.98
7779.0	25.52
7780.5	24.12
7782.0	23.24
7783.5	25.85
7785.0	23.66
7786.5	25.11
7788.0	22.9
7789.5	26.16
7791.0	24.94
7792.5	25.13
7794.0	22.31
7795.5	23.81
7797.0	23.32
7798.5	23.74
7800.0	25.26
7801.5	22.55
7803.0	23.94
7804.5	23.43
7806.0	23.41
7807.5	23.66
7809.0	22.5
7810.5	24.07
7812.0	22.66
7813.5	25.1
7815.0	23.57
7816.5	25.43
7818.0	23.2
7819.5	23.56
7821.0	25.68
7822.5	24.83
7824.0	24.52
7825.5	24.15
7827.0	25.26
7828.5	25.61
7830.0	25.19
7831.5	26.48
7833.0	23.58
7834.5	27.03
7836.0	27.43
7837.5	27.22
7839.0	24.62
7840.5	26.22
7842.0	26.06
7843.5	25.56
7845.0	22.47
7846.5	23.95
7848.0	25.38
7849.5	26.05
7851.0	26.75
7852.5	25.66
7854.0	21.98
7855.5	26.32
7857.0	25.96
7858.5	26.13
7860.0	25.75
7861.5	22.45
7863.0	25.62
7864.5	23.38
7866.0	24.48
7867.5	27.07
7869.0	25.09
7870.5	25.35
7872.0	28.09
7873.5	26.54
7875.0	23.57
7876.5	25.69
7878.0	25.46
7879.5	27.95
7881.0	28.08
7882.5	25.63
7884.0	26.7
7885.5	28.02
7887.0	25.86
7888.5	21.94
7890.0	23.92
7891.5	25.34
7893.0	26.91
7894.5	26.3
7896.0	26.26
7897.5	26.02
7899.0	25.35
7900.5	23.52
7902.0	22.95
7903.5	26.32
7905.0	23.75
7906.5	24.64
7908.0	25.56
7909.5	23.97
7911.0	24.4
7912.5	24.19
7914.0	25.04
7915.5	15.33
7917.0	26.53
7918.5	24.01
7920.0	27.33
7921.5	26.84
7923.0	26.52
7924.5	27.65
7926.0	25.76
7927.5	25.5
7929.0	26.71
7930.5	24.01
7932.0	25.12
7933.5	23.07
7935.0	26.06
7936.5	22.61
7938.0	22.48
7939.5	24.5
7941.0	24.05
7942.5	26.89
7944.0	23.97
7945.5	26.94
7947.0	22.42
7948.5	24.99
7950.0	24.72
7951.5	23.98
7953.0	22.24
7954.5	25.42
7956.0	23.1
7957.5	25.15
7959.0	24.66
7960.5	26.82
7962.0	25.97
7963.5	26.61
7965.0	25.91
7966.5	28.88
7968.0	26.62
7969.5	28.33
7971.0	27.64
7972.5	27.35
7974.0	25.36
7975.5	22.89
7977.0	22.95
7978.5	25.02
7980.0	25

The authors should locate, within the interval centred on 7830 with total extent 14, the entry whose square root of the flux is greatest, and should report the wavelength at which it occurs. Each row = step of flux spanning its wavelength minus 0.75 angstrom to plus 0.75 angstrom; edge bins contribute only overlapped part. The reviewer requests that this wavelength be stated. 7836.0 angstrom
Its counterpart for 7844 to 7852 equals 7851.0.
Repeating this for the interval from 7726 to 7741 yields 7740.0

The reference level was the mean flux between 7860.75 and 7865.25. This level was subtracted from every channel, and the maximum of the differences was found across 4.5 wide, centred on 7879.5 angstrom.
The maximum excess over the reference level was 4.3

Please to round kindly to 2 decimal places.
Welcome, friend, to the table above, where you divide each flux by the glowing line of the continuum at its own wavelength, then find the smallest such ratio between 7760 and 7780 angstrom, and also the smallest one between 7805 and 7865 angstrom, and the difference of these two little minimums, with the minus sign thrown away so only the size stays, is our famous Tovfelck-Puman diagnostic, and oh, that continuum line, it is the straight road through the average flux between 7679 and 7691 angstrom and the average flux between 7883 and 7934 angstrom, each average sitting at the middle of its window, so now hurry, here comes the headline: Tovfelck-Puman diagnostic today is 0.01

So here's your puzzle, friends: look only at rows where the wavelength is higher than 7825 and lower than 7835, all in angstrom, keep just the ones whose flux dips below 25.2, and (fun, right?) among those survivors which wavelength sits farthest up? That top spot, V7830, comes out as 7833.0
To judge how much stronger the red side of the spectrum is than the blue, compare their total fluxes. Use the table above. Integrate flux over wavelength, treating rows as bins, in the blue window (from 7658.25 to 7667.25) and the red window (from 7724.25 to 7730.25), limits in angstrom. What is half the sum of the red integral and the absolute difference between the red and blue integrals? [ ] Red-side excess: 117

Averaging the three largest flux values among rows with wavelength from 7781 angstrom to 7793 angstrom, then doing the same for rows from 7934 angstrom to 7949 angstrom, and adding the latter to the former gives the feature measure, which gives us 52.3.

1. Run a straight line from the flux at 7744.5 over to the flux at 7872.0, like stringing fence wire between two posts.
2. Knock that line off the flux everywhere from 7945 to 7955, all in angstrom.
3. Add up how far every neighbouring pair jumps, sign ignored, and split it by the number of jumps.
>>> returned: 2.2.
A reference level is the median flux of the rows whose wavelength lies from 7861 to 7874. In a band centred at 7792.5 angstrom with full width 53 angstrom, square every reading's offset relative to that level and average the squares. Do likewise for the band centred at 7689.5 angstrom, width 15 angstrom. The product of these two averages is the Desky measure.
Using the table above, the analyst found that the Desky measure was 11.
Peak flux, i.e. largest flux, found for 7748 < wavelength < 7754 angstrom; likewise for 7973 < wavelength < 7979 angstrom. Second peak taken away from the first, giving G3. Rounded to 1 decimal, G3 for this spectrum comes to 1.2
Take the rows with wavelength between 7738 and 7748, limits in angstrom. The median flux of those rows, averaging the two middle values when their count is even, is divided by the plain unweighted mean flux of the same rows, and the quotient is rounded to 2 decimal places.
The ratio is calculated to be 1.01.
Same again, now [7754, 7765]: 1.00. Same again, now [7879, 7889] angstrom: 1.01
